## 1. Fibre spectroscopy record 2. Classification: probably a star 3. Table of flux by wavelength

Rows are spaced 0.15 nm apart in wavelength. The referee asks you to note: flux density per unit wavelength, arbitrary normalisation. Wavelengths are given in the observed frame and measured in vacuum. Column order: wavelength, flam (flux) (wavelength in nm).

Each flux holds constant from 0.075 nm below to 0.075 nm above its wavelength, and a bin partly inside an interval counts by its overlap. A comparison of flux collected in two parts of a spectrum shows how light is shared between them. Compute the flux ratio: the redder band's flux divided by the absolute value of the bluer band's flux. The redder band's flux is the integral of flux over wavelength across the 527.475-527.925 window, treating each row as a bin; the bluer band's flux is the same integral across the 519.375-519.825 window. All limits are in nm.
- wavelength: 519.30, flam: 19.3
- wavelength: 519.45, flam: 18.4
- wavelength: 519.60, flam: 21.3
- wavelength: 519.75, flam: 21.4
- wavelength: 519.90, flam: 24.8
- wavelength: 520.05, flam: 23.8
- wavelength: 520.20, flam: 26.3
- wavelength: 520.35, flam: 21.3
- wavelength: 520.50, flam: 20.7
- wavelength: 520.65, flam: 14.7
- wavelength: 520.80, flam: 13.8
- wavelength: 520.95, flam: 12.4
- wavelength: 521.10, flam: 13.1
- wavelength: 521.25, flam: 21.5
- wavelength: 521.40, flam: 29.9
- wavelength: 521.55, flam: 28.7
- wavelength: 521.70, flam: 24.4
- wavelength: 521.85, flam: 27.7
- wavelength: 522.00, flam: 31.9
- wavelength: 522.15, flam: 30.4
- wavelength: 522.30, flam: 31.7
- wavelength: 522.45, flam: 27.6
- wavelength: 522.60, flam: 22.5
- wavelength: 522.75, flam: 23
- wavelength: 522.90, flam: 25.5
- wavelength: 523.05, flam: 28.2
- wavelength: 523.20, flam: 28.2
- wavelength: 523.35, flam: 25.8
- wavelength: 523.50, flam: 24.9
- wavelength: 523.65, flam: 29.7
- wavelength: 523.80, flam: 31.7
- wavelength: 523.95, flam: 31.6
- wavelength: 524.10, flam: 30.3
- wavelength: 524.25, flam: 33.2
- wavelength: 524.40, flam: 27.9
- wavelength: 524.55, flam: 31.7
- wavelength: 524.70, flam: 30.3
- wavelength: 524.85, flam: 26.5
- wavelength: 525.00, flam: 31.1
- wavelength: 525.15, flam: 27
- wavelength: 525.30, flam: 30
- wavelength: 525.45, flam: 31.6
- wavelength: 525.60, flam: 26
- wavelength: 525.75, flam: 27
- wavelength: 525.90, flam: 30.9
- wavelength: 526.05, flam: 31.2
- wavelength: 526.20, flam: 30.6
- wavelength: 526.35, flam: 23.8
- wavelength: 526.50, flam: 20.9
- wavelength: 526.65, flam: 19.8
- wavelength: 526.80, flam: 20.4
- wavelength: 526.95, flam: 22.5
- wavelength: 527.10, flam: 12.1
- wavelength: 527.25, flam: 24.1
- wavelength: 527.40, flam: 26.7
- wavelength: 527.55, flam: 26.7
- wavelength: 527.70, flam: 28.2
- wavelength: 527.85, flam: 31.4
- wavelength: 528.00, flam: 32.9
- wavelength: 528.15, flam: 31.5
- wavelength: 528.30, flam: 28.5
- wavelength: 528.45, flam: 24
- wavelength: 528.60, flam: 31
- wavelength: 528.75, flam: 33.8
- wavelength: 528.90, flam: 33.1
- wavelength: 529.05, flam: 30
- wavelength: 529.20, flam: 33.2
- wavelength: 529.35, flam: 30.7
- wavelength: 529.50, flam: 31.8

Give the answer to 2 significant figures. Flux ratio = 1.4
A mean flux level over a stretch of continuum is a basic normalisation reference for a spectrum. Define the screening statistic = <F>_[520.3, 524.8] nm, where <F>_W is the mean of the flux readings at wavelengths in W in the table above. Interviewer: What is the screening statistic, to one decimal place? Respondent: 25.8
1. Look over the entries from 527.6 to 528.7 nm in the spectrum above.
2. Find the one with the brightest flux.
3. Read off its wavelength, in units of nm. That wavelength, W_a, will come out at 528.00 nm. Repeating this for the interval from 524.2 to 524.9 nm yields 524.25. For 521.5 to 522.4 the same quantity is 522.00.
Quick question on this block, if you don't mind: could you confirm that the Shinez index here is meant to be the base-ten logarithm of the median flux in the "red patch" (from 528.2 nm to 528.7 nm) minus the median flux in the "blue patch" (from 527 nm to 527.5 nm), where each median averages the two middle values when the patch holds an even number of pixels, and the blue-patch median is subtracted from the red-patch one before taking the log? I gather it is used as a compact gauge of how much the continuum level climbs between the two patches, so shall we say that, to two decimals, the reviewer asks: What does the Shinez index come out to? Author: 0.64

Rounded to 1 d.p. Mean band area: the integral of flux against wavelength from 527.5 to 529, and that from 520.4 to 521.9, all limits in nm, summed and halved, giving 38.1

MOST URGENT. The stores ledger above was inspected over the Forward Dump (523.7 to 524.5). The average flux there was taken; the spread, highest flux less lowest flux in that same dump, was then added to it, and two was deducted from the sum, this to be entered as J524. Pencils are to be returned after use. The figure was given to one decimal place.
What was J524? 34.2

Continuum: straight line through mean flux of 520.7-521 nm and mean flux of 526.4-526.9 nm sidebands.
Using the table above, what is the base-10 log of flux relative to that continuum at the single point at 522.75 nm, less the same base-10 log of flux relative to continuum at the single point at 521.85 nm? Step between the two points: -0.11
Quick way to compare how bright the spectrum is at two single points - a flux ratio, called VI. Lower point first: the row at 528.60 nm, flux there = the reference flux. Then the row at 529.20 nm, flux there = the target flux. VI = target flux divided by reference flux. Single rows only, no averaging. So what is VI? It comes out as 1.1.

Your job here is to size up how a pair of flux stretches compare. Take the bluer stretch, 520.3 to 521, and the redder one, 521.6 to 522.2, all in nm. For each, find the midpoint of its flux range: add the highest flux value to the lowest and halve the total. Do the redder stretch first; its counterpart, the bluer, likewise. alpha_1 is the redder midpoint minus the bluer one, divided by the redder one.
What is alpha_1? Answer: 0.40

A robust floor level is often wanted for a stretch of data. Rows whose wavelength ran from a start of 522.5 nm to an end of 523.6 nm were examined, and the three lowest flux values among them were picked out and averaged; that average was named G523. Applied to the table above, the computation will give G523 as 23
